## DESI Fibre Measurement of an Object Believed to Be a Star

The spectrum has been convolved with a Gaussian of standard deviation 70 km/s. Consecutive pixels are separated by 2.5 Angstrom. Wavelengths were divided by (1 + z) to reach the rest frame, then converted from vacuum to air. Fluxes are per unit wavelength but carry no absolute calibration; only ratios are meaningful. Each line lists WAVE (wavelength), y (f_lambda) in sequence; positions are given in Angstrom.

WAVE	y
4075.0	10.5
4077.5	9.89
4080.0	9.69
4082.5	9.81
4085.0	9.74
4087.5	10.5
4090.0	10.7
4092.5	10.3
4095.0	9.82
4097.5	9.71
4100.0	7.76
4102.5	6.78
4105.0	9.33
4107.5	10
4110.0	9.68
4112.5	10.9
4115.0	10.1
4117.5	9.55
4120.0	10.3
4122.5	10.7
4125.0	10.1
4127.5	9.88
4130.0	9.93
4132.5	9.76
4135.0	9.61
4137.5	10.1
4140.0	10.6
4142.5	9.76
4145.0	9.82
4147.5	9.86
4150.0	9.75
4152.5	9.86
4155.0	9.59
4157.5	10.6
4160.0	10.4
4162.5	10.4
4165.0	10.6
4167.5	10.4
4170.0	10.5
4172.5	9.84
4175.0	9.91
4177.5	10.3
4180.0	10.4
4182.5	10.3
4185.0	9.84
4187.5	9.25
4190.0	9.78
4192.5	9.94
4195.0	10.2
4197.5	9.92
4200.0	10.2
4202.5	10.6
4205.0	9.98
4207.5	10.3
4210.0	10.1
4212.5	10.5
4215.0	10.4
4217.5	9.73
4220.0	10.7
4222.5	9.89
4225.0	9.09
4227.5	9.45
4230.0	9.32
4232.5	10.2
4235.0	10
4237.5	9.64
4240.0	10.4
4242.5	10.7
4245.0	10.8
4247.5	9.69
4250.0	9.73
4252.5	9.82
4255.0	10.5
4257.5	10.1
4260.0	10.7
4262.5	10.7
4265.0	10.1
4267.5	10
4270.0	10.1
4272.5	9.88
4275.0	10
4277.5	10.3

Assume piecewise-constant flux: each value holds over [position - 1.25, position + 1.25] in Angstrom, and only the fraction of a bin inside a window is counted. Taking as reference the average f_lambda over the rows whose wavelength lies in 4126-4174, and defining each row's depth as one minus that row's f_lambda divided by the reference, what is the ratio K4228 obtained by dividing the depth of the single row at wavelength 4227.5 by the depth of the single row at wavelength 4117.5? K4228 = 1.2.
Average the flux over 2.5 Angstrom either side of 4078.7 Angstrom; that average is 9.8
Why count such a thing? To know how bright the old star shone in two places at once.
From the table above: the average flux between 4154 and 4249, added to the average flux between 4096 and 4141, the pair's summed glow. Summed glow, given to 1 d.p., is 19.8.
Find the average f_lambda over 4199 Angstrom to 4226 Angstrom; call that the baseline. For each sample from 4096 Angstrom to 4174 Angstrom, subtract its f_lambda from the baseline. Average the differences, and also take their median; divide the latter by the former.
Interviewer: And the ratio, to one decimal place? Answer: 1.0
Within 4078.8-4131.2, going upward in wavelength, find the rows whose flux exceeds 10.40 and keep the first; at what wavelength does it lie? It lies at 4087.5 Angstrom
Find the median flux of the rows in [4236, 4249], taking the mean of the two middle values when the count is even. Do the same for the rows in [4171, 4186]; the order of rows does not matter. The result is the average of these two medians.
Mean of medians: 10.3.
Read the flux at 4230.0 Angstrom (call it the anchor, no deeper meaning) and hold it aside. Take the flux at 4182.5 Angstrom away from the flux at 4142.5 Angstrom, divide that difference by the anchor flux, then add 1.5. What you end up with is 1.44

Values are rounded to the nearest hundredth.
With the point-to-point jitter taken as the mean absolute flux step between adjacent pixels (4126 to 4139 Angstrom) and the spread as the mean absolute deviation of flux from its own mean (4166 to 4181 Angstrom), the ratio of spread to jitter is 1.09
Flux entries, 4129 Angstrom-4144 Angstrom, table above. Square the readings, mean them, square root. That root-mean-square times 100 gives 997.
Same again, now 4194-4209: 1020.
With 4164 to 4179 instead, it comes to 1026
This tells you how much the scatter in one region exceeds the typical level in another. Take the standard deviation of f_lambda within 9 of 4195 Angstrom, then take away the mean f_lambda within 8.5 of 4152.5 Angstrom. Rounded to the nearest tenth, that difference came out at -9.6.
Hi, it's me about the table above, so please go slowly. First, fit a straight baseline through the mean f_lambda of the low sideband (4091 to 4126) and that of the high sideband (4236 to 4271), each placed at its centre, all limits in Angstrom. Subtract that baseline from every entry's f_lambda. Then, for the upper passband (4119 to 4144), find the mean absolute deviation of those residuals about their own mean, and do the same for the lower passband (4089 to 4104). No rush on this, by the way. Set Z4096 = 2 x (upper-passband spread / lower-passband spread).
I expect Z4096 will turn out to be 0.5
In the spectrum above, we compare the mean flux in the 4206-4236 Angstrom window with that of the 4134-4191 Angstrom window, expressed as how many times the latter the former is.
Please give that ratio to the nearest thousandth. 0.991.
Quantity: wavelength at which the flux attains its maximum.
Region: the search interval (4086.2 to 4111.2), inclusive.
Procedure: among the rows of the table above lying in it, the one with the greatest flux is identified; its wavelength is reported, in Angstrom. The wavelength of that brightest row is 4090.0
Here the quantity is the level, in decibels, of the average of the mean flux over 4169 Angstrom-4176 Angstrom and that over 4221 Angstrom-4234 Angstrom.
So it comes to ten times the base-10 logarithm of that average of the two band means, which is 9.93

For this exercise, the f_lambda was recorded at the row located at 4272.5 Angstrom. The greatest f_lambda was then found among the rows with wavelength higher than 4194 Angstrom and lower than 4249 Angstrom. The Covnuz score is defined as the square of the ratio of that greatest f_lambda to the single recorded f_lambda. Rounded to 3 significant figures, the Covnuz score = 1.19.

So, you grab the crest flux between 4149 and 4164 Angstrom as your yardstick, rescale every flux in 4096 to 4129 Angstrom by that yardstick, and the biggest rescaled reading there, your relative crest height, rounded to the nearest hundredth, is 1.03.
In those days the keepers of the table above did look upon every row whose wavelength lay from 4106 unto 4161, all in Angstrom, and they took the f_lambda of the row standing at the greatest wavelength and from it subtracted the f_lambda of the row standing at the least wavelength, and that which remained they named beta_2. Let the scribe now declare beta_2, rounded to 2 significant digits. 0.40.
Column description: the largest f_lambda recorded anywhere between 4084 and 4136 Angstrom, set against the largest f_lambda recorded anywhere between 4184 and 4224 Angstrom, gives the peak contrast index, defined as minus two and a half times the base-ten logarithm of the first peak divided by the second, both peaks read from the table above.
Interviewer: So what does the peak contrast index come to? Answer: -0.020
